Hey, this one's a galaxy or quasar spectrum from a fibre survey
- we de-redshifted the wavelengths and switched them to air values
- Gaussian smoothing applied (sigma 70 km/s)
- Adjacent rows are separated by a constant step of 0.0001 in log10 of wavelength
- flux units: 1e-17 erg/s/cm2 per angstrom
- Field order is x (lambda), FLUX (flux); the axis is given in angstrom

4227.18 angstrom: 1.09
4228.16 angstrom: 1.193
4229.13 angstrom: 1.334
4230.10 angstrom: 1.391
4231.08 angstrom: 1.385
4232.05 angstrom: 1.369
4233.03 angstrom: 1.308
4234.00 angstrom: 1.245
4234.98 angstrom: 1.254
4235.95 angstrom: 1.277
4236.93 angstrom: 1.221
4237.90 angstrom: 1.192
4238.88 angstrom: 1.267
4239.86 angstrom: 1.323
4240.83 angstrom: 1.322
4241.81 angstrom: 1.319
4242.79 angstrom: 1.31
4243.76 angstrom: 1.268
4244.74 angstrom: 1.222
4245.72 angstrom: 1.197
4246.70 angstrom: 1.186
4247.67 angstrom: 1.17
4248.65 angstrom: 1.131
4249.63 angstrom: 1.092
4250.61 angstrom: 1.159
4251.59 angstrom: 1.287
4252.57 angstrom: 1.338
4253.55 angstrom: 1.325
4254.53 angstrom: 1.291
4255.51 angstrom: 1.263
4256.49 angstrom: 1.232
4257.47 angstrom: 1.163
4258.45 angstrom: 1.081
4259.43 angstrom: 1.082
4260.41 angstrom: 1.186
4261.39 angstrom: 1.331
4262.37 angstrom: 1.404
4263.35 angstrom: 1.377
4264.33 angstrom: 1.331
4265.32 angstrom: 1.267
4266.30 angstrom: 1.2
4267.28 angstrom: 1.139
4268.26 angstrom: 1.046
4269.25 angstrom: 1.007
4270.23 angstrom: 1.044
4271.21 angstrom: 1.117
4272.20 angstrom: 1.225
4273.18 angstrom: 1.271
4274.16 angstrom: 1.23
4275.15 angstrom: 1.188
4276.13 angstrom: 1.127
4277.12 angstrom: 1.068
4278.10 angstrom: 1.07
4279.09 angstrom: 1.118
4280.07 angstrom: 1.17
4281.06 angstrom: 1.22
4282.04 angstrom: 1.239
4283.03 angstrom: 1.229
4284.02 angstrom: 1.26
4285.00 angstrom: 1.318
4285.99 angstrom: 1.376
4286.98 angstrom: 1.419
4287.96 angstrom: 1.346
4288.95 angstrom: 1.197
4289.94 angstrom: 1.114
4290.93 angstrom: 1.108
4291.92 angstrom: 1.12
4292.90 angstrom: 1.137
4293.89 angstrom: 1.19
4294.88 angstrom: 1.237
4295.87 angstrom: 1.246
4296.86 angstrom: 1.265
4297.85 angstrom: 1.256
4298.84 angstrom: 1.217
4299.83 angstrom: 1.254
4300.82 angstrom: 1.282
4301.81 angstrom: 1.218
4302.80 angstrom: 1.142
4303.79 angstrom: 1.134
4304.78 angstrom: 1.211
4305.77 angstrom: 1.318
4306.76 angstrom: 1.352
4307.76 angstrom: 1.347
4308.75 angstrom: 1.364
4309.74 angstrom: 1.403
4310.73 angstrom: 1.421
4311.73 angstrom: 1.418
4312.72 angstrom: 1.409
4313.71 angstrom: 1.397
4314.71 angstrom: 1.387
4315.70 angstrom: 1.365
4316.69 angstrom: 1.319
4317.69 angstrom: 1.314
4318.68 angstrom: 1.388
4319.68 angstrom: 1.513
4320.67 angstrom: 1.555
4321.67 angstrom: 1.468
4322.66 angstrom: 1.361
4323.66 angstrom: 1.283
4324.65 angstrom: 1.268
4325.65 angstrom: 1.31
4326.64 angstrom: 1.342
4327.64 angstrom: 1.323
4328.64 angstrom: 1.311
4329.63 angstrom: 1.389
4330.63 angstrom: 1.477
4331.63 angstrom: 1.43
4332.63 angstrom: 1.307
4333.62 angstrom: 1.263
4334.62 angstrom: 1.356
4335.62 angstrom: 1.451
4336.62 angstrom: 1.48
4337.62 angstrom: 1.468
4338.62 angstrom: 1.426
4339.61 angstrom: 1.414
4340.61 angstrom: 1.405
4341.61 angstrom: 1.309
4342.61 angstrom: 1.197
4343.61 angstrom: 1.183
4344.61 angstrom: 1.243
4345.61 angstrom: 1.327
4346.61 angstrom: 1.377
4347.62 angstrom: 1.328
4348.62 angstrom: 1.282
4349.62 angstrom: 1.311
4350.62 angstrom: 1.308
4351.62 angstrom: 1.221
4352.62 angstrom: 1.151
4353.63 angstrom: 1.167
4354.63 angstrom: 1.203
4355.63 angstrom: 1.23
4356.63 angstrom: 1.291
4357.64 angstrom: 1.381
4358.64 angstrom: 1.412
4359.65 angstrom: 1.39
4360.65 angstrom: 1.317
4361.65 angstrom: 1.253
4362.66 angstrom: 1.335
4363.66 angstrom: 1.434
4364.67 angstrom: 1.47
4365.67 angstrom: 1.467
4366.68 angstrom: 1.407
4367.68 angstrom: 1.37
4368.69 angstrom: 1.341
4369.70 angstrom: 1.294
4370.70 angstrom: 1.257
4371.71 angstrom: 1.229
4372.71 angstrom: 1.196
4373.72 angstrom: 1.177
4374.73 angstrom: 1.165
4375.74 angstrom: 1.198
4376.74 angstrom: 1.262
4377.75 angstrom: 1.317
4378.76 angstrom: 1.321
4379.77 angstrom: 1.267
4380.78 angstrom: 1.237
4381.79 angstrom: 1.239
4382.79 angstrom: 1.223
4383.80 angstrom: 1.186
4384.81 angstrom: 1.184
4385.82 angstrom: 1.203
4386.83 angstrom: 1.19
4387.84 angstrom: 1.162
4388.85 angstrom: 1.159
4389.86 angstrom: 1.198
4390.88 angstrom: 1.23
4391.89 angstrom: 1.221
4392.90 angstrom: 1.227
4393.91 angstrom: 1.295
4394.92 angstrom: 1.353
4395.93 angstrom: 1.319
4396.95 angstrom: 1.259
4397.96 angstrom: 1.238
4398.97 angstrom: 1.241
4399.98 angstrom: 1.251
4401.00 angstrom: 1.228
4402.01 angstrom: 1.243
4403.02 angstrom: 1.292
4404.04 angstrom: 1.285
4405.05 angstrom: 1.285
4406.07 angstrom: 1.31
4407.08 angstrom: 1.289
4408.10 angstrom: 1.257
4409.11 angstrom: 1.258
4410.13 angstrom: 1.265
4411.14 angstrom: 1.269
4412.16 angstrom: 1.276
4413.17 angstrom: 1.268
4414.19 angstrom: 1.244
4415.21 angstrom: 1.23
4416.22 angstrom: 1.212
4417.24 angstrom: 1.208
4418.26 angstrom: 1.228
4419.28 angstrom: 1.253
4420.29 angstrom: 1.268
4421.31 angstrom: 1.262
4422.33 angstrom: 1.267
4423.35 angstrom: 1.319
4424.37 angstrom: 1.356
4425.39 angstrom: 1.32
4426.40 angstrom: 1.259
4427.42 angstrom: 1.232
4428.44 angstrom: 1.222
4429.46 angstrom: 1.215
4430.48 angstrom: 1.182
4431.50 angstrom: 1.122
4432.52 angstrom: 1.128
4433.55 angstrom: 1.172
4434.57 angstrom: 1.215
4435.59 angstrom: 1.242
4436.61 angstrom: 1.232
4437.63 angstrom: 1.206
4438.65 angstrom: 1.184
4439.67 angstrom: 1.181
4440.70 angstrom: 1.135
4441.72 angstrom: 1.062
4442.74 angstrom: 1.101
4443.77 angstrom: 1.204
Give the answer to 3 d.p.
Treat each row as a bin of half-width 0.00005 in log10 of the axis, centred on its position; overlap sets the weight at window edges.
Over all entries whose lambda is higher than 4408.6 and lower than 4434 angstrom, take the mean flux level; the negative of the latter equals -1.241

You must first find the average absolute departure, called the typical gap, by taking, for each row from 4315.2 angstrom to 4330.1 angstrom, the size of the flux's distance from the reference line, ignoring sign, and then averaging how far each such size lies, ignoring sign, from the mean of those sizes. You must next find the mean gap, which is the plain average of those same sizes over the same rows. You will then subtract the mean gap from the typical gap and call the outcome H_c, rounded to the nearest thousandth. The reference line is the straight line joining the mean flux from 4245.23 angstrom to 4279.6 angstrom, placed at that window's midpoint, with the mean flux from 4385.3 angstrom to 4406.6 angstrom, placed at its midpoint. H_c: -0.086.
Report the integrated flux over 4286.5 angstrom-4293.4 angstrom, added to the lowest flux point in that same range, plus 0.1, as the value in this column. 9.5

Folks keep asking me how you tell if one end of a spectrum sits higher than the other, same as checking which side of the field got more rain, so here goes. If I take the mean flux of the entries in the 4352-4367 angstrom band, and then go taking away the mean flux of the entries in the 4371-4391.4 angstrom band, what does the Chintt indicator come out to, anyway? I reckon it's 0.11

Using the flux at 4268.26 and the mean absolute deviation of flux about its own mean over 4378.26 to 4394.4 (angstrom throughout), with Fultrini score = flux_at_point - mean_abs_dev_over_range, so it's 1.01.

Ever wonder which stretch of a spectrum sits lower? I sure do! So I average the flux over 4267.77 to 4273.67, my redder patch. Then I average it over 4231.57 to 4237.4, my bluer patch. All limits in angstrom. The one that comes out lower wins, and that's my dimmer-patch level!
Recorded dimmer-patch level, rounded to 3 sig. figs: 1.12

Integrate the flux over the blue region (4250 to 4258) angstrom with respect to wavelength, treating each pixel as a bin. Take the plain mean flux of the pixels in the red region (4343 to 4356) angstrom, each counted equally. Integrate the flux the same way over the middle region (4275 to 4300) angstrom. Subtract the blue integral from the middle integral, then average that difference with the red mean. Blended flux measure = 11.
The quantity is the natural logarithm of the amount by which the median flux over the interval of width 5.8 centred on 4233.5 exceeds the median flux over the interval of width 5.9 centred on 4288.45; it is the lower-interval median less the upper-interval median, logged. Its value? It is -3.86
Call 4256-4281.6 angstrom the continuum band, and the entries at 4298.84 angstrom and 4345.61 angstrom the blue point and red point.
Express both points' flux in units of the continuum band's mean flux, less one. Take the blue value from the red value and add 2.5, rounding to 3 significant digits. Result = 2.59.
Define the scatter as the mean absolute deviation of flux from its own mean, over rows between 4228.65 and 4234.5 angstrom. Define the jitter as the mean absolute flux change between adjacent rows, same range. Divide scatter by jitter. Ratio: 1.06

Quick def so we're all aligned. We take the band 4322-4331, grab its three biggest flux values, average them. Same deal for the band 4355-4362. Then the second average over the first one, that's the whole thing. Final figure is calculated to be 0.99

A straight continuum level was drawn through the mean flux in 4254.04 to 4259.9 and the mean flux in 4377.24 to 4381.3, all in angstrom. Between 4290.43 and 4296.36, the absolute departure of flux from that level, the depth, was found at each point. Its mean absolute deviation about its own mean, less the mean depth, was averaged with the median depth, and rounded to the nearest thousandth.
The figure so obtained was 0.014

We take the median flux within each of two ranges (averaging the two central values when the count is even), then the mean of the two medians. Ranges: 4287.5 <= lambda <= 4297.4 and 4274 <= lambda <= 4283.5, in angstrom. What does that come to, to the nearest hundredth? 1.19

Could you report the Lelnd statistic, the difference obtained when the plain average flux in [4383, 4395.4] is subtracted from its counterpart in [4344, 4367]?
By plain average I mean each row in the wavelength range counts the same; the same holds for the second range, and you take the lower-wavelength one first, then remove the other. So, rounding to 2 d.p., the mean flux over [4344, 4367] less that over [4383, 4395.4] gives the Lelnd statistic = 0.10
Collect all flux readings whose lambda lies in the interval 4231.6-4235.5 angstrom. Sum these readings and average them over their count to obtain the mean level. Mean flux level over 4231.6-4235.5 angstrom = 1.29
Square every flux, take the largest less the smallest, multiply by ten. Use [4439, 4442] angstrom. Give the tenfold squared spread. 2.7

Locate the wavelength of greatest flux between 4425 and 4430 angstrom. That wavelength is 4425.39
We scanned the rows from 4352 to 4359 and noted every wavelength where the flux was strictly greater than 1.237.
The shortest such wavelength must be 4356.63 angstrom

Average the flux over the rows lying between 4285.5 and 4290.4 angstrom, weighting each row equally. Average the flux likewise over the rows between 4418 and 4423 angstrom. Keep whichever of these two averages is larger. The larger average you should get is 1.29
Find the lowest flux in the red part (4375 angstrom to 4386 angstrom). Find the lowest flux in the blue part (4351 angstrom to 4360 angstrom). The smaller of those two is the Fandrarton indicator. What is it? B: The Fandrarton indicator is 1.15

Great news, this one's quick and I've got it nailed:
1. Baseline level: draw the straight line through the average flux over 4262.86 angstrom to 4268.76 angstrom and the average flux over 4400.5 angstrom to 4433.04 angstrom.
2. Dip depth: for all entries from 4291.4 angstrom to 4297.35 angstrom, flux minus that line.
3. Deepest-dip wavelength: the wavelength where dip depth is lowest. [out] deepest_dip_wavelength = 4291.92 angstrom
